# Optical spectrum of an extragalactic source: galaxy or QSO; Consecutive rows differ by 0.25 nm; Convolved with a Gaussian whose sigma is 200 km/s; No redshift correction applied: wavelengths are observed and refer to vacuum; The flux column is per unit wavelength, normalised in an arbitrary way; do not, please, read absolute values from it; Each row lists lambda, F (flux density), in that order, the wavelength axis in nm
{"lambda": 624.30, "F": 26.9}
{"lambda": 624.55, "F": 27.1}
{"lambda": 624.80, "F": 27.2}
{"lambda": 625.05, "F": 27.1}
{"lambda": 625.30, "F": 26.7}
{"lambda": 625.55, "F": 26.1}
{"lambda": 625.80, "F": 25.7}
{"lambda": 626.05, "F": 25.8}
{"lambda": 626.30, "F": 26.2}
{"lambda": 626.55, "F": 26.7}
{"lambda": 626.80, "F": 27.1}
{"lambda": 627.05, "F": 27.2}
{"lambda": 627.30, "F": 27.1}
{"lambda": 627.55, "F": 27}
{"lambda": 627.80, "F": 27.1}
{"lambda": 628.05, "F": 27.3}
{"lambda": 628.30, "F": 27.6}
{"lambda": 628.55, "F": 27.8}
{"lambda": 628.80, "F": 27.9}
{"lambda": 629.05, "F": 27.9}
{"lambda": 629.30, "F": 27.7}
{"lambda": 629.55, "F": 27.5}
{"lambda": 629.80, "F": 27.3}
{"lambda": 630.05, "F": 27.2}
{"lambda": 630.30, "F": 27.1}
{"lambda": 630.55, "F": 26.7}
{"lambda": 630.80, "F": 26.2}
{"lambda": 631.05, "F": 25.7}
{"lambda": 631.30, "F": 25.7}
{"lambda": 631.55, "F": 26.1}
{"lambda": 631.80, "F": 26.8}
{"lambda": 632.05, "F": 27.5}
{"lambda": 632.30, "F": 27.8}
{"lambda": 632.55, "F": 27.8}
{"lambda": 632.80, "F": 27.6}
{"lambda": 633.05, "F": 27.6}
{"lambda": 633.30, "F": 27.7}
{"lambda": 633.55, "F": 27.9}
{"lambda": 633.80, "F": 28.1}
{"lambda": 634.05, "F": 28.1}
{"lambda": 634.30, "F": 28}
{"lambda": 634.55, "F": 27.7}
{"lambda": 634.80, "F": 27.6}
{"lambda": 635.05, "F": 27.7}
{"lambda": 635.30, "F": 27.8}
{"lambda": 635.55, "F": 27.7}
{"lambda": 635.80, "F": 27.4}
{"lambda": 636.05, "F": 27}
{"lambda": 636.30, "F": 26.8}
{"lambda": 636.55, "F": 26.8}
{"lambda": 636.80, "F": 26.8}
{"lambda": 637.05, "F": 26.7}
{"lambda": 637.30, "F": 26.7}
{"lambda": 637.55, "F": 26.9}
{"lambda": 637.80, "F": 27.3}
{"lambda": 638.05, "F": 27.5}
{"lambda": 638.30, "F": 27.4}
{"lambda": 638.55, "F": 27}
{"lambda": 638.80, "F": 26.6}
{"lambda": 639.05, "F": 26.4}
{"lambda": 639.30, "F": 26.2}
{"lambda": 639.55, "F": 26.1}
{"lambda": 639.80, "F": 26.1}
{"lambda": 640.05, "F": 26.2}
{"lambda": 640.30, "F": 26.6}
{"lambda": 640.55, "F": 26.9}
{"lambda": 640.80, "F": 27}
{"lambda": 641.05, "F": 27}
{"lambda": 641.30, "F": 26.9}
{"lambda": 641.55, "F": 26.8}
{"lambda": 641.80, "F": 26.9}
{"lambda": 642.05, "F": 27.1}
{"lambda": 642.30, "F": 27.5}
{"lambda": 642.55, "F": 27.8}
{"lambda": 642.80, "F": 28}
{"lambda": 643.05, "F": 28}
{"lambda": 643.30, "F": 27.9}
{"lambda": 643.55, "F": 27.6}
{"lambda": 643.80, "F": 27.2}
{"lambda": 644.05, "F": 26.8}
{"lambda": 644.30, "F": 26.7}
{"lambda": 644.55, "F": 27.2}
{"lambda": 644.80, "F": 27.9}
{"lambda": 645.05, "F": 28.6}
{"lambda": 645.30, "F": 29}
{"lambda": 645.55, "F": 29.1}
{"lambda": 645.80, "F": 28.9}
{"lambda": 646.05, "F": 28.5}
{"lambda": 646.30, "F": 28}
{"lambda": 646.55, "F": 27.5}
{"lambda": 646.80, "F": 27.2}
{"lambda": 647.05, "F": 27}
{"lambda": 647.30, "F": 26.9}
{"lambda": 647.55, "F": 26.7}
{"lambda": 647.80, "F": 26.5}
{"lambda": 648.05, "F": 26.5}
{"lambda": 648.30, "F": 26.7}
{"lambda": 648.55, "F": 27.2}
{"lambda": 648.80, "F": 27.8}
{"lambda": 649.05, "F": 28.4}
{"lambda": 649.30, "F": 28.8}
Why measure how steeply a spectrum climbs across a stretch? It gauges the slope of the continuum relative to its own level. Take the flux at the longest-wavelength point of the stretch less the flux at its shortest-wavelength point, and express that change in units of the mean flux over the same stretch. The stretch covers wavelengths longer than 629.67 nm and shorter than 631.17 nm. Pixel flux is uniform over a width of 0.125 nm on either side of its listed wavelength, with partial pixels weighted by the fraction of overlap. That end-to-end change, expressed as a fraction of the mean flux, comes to -0.060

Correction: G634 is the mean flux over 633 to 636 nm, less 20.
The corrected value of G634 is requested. 7.8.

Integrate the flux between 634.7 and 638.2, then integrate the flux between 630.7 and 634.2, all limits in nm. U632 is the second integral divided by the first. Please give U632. 1.00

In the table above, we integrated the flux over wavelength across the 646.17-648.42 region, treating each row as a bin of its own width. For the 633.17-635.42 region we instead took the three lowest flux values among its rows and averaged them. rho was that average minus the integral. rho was -33.1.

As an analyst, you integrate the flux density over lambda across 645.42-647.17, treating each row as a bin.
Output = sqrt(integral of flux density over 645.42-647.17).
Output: 7.00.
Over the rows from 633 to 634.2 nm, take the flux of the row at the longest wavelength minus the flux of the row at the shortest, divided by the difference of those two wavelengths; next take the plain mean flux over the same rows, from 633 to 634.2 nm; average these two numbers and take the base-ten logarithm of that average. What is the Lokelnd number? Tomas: 1.15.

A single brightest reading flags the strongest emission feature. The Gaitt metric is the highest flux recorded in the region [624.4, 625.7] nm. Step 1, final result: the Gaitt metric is 27.2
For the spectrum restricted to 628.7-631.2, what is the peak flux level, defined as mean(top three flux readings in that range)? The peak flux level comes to 27.8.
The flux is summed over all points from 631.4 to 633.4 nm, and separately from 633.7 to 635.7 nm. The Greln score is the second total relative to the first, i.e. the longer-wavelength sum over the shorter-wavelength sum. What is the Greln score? 1.02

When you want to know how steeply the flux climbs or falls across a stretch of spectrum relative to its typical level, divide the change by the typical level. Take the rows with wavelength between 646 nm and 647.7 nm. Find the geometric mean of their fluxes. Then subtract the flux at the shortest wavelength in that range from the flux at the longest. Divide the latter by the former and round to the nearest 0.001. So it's -0.066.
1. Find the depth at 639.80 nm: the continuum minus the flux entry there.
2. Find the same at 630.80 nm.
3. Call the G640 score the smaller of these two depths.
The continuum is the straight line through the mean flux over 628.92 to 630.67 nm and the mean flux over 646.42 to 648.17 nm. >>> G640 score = 1.0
